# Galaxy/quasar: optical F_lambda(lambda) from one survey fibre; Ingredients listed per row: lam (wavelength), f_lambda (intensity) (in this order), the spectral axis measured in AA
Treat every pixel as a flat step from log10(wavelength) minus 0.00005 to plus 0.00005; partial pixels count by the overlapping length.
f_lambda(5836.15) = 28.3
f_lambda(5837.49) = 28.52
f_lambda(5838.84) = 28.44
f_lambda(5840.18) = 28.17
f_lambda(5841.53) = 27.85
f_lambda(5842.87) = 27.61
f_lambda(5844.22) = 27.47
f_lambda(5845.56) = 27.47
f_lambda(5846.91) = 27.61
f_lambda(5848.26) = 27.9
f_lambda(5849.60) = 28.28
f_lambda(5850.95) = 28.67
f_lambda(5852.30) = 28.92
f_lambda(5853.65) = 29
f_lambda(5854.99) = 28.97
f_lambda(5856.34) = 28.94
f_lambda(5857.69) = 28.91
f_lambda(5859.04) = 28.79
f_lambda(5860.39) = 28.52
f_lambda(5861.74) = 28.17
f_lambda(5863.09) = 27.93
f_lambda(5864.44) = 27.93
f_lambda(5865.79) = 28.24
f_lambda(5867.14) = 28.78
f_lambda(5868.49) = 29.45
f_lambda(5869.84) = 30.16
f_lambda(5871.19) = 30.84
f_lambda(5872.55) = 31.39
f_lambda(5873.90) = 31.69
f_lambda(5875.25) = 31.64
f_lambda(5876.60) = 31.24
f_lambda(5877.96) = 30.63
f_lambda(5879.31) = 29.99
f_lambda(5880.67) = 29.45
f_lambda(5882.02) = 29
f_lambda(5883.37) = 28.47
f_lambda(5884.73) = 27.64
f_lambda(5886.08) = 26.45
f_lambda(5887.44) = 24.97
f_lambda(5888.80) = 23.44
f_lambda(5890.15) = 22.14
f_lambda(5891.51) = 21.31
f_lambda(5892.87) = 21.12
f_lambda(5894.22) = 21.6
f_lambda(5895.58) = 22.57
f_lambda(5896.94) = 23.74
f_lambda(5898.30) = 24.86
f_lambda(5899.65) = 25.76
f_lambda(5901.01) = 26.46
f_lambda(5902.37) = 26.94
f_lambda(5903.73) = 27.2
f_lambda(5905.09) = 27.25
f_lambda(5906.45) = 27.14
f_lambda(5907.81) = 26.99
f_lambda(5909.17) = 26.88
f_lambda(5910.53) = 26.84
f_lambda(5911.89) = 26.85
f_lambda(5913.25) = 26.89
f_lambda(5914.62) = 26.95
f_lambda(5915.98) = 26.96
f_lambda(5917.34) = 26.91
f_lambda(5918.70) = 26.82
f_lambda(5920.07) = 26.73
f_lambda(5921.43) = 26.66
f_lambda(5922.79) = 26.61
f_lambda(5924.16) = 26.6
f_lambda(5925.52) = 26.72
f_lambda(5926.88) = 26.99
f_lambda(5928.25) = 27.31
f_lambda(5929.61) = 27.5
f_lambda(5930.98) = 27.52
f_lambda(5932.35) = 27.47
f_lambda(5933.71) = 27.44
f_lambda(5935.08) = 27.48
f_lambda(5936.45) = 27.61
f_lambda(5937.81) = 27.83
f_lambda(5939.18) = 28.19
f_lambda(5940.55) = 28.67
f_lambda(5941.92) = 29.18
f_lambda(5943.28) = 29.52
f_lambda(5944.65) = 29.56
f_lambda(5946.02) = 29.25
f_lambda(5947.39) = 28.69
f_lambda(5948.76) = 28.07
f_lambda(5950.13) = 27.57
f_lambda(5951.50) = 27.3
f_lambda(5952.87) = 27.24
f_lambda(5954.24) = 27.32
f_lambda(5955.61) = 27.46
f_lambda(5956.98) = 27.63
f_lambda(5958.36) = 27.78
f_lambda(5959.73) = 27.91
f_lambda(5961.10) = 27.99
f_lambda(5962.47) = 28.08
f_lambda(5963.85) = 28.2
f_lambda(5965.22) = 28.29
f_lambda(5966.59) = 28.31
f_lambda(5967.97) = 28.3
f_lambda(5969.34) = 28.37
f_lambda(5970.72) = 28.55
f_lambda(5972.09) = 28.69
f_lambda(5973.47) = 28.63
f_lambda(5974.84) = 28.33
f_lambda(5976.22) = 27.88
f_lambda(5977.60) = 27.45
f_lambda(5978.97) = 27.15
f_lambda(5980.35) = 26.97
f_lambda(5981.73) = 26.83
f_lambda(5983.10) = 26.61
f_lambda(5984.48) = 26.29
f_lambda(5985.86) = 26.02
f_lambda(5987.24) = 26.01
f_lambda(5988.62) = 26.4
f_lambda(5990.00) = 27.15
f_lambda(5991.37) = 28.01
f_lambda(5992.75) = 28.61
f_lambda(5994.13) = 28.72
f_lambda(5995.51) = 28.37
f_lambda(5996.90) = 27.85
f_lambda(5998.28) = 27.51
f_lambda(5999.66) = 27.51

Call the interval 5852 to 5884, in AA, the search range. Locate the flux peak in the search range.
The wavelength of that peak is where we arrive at 5873.90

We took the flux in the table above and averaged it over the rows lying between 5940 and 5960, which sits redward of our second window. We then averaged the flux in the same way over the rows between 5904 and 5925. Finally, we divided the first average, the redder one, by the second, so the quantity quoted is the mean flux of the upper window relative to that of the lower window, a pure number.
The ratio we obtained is 1.05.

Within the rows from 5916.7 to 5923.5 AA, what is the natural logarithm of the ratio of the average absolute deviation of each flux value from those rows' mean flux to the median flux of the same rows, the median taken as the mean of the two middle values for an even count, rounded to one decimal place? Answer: -5.6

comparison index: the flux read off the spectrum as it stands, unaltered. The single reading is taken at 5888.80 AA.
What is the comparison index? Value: 23.44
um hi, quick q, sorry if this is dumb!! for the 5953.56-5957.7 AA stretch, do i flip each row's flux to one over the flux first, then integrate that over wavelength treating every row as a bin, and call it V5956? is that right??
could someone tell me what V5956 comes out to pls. 0.150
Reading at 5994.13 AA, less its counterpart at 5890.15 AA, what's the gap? 6.6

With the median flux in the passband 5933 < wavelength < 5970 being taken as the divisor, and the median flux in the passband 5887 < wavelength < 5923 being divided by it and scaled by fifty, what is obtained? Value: 47.6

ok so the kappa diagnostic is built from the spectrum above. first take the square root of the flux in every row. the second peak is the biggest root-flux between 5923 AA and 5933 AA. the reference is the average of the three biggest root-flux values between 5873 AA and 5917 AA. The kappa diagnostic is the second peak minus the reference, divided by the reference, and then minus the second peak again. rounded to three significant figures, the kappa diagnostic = -5.31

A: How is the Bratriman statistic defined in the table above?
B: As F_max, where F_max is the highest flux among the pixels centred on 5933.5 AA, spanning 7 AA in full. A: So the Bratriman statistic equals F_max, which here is 27.61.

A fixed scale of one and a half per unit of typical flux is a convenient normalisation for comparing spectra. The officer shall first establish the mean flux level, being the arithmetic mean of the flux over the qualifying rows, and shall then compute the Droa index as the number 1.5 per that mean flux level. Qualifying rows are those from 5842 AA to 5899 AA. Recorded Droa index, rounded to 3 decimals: 0.054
